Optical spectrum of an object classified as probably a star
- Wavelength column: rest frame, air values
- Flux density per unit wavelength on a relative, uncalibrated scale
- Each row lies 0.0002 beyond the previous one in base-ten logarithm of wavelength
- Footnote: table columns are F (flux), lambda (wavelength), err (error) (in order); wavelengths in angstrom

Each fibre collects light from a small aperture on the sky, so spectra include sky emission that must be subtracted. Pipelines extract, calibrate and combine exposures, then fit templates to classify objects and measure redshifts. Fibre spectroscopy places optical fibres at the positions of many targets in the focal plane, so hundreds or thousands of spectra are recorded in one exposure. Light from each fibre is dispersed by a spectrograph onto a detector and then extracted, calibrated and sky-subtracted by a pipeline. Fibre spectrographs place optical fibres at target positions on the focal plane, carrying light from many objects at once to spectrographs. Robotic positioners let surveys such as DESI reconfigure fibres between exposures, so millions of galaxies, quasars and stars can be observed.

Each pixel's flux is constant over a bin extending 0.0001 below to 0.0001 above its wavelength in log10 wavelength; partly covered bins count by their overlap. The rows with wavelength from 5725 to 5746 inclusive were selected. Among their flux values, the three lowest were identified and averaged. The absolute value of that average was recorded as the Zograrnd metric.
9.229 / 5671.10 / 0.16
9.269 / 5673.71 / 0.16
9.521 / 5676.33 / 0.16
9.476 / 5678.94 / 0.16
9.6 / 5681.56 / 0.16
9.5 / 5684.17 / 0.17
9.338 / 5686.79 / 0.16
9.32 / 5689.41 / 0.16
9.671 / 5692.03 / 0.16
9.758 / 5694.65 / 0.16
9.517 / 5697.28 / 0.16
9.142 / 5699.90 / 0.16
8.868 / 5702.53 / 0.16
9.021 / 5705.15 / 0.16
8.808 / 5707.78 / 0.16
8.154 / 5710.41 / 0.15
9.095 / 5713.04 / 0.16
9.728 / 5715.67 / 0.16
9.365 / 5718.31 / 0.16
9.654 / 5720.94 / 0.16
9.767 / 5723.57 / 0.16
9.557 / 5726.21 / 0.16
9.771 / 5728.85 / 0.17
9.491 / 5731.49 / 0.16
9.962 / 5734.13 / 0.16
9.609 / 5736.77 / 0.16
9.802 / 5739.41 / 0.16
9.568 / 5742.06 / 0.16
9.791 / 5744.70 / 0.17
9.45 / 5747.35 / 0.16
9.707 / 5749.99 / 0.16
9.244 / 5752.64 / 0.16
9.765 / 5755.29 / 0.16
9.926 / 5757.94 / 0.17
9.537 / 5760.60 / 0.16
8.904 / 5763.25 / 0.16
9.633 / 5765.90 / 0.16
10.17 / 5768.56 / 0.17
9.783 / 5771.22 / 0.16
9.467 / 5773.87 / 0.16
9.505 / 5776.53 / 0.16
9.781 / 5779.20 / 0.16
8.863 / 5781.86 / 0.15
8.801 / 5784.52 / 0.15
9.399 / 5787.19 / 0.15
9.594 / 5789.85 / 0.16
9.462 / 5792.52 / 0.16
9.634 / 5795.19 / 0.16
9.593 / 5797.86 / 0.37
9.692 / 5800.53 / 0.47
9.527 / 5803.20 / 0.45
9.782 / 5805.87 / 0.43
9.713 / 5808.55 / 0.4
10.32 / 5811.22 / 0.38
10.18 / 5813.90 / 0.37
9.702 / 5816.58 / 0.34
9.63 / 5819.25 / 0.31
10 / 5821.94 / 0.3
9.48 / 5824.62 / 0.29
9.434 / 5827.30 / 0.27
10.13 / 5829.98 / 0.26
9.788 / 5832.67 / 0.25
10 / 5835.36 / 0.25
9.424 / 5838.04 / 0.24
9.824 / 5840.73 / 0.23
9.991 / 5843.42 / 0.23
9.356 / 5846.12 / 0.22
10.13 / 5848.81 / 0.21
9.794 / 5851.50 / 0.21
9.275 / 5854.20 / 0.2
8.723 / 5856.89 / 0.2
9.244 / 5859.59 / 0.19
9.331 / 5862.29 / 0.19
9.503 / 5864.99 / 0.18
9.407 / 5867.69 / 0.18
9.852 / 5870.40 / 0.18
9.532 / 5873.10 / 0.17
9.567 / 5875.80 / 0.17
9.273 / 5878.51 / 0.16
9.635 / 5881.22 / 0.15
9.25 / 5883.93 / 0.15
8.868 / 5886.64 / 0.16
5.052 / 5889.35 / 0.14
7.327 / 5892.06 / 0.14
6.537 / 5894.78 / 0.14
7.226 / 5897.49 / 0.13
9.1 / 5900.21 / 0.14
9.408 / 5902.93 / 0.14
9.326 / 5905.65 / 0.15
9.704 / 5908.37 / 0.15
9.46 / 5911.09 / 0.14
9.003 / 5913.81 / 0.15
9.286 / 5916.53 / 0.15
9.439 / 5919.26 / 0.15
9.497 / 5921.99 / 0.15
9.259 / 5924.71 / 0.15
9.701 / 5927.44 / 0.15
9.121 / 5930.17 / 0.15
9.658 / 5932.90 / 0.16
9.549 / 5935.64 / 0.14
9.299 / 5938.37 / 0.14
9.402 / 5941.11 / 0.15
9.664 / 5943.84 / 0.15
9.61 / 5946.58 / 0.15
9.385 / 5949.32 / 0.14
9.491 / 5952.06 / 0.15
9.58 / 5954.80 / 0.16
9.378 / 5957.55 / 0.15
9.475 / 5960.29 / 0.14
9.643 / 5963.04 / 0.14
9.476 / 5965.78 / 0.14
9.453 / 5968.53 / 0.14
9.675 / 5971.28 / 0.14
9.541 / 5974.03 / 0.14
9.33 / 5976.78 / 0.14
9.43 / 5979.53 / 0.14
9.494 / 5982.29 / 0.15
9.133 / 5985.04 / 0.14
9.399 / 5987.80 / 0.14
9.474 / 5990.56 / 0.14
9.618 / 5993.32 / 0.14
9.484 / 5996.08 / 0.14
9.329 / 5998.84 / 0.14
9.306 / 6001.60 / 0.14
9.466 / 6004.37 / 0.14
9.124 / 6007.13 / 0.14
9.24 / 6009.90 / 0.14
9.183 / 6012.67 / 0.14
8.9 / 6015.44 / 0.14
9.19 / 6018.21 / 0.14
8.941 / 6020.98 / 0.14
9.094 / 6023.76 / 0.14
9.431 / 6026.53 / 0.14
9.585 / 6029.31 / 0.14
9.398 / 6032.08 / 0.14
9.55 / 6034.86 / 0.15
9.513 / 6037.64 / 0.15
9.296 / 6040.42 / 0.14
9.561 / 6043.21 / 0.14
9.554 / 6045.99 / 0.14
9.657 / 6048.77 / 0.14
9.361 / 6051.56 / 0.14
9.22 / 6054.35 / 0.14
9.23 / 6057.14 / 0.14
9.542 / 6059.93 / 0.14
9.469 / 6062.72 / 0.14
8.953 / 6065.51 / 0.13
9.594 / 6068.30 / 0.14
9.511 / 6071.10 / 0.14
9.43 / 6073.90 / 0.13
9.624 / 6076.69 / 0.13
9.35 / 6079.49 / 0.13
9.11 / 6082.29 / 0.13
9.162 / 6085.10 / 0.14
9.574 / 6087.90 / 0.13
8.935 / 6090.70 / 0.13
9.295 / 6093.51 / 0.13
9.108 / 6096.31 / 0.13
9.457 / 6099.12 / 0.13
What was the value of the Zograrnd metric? 9.54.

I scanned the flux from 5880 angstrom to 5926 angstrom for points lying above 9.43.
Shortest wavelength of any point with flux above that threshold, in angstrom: 5881.22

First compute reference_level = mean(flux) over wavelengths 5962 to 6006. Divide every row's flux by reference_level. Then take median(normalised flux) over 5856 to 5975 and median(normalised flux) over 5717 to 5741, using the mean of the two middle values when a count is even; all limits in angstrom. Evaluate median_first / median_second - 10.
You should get -9.024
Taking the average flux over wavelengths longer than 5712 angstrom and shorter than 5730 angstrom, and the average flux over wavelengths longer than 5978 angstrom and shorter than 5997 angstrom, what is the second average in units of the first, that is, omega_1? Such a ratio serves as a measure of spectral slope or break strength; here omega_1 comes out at 0.99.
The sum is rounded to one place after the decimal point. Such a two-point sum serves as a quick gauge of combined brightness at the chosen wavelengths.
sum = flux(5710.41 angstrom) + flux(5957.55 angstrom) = 17.5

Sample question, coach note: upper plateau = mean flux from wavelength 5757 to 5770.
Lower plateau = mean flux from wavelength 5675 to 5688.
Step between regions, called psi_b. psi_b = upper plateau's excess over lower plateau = 0.1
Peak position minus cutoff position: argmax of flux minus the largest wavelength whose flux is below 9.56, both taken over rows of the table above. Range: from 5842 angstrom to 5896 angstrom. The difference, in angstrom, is -46.0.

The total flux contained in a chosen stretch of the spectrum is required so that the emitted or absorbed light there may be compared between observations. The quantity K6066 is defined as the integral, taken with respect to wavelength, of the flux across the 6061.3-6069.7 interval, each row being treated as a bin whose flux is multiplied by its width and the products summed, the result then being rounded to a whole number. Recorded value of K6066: 78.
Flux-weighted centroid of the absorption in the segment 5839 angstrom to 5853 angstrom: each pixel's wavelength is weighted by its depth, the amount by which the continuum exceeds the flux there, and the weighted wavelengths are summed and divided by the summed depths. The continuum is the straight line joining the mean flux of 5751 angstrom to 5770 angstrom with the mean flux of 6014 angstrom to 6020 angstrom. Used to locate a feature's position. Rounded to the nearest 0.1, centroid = 5846.3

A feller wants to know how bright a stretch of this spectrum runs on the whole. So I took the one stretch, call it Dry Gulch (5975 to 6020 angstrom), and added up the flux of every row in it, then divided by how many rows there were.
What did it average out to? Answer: 9.32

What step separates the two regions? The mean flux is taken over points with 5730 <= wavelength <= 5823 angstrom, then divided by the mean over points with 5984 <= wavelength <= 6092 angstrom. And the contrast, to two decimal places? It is 1.03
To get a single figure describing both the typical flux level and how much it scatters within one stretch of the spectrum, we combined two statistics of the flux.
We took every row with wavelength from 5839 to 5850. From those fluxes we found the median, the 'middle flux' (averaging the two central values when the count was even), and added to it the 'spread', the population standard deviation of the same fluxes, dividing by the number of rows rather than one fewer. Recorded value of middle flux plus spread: 10.2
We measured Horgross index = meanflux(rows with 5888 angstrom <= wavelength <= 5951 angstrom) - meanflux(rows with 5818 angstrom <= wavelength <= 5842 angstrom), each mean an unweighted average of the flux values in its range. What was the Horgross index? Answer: -0.83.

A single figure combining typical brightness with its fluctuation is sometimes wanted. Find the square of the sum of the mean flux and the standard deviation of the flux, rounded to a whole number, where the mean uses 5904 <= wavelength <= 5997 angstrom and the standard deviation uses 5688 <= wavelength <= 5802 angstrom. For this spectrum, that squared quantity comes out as 97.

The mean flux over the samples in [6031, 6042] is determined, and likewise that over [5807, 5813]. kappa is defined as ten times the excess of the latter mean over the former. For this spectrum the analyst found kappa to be 5.8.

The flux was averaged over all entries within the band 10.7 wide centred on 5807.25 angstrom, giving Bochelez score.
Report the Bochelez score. 9.84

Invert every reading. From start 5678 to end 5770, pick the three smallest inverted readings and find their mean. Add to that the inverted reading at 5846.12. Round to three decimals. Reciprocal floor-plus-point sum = 0.207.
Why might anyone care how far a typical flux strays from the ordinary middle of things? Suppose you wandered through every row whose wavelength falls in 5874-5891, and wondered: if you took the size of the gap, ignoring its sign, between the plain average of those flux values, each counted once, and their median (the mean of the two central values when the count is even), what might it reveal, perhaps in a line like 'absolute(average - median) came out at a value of 0.65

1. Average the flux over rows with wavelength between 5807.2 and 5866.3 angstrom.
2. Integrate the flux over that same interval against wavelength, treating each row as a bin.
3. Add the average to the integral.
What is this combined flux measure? 582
